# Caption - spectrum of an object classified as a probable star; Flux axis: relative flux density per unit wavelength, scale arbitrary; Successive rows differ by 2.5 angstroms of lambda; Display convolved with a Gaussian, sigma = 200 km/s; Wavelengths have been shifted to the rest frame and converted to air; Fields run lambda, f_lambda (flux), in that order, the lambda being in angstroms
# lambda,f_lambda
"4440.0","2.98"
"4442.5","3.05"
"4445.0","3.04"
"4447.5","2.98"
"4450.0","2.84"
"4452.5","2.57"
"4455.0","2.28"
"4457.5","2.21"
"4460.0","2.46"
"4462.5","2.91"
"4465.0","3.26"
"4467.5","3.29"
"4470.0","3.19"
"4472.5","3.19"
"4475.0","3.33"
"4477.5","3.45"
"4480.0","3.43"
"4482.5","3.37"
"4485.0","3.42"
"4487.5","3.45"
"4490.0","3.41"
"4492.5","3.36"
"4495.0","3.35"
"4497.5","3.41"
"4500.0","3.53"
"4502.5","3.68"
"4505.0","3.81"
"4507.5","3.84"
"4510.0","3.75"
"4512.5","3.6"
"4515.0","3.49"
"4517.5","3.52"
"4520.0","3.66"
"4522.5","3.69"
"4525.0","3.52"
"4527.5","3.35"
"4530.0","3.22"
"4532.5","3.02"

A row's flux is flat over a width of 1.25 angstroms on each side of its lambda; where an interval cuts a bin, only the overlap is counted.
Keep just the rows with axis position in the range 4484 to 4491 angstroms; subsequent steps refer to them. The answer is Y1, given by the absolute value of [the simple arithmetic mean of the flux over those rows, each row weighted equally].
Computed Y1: 3.4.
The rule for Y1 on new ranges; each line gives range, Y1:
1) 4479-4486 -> 3.4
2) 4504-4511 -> 3.8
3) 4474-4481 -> 3.4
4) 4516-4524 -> 3.6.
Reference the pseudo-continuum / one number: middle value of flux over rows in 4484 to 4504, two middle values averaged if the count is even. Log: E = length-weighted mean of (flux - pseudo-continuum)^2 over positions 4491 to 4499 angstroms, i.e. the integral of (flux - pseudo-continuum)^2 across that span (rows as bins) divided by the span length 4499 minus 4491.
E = 0.003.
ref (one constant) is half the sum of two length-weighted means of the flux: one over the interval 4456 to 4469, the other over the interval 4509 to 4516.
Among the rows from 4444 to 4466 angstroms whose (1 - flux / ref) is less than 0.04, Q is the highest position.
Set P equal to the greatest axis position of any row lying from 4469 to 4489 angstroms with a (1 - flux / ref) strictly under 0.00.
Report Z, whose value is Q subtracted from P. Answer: 22.5 angstroms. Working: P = 4487.5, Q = 4465.0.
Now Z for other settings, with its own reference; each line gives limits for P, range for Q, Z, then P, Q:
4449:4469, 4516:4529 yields -60.0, 4467.5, 4527.5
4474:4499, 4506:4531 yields -32.5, 4497.5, 4530.0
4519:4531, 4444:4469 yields 62.5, 4530.0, 4467.5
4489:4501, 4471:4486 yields 15.0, 4500.0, 4485.0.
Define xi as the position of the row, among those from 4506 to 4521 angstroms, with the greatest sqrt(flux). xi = 4507.5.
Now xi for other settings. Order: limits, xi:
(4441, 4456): 4442.5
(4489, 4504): 4502.5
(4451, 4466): 4465.0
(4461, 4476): 4475.0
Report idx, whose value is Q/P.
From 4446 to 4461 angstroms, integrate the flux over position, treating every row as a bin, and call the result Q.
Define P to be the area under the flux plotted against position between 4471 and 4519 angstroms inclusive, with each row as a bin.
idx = 0.2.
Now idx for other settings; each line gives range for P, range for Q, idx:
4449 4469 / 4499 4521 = 1.5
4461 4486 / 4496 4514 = 0.8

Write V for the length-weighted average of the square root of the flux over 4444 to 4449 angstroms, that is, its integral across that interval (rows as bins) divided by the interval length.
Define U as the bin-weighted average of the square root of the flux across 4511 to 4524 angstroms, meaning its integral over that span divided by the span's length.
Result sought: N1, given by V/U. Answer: 0.91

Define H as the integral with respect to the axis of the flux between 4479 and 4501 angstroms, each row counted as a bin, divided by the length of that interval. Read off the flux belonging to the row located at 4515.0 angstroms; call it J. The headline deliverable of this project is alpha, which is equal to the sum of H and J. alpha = 6.9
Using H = 3.41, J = 3.49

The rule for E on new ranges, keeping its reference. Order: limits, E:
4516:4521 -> 0.033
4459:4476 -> 0.180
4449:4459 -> 0.961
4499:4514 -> 0.094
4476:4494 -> 0.001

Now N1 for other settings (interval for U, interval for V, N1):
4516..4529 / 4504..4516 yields 1.02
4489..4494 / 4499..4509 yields 1.05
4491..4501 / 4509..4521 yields 1.03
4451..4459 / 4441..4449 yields 1.13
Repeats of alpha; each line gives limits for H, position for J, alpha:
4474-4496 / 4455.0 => 5.7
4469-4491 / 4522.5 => 7.1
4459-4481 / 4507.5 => 7.0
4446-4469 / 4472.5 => 6.0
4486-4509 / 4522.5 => 7.2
